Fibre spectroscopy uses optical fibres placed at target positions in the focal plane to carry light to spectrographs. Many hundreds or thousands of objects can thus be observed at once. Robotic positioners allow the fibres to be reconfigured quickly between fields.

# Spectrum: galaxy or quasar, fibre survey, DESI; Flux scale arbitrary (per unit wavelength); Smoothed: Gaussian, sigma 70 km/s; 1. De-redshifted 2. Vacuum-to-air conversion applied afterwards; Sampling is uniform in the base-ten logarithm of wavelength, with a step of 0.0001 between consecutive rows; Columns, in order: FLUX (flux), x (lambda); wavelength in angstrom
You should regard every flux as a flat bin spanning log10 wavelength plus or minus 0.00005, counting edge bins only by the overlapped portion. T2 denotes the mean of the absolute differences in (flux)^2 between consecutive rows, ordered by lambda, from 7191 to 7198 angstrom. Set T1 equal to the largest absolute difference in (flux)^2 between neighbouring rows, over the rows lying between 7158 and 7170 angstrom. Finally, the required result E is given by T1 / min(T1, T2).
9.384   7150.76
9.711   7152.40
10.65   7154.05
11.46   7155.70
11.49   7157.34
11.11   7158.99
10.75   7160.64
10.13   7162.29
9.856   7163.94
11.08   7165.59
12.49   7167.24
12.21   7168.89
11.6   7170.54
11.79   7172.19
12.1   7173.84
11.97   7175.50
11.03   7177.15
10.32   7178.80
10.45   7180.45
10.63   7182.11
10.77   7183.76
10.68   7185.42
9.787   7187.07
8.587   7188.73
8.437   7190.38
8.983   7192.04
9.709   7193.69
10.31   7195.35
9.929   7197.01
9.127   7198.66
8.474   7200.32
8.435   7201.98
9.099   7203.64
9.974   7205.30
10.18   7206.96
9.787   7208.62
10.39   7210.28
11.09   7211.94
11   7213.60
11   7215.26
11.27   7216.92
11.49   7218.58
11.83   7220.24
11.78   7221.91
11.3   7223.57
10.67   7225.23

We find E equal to 3.0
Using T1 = 33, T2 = 11.1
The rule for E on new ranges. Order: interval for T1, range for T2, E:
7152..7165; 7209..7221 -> 3.2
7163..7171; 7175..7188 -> 3.5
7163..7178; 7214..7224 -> 5.3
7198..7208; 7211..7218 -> 6.3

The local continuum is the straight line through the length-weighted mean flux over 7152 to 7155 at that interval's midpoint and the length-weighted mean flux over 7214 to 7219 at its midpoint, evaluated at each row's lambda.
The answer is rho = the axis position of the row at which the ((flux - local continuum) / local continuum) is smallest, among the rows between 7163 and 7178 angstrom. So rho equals 7163.94 angstrom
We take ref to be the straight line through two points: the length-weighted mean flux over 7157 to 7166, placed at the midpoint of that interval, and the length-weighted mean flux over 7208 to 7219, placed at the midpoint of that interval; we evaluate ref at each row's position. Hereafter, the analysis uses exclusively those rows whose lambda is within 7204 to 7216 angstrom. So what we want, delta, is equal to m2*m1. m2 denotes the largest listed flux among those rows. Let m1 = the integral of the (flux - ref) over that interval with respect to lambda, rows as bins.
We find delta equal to -56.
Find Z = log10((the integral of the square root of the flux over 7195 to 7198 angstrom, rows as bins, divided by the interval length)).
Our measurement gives 0.501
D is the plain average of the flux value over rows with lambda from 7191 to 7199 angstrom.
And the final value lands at 9.6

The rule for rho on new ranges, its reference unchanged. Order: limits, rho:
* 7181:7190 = 7188.73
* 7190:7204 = 7201.98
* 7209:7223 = 7210.28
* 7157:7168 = 7163.94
